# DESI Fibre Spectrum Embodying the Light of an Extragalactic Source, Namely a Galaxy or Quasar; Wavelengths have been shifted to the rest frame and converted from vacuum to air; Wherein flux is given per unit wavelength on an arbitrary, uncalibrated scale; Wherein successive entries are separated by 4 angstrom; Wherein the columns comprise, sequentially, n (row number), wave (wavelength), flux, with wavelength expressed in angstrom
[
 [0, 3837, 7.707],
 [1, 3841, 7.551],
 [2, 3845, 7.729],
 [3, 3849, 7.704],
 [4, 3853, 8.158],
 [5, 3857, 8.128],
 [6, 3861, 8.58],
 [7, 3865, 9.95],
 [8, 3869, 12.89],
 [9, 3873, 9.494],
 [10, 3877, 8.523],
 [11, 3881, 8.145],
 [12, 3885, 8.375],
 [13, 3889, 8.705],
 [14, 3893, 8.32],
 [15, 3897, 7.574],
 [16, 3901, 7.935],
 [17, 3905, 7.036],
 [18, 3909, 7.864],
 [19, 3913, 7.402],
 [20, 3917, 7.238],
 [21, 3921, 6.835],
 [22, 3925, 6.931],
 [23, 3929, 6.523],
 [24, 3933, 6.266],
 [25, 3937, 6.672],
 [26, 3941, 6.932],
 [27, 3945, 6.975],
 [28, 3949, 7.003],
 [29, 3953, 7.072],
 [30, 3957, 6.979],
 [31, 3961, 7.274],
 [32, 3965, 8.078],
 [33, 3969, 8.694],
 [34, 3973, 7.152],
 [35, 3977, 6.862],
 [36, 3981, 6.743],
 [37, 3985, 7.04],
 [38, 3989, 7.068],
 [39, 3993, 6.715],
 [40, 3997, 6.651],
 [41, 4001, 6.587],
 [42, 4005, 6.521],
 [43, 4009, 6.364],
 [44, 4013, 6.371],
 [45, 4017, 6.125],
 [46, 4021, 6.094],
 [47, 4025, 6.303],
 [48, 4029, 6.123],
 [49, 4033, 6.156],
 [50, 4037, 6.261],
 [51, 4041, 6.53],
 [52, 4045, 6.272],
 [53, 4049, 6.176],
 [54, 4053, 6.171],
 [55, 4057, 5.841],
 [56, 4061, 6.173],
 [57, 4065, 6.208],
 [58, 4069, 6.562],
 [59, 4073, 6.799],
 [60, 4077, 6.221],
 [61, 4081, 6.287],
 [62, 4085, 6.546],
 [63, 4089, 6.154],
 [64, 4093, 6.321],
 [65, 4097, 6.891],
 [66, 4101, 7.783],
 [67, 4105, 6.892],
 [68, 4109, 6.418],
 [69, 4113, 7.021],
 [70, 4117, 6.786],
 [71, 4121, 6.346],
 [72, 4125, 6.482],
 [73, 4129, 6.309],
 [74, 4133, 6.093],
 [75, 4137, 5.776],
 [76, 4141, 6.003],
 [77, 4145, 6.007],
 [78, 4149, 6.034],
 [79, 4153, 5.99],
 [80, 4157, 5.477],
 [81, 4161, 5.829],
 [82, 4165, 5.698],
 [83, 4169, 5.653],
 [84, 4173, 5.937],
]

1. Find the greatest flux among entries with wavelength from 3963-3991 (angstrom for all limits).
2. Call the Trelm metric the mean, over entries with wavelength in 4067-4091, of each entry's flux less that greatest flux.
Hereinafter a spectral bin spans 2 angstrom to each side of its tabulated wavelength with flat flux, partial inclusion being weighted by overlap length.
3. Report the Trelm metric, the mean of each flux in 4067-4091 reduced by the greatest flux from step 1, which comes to -2.27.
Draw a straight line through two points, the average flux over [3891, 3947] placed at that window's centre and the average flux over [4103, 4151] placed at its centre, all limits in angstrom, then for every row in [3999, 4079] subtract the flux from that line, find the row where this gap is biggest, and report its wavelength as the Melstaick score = 4057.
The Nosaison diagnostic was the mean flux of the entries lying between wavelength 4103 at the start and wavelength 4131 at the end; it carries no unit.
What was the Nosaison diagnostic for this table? 6.6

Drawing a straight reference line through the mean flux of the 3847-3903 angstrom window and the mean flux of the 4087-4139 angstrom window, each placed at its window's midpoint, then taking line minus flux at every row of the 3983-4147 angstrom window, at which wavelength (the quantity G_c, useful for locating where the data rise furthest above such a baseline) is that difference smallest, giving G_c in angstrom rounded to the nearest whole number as 4101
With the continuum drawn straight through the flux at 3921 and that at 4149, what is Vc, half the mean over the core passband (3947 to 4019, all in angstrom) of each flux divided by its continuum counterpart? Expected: 0.526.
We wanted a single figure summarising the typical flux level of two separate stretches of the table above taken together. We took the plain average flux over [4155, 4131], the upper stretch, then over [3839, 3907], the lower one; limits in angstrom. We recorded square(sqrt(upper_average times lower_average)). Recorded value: 51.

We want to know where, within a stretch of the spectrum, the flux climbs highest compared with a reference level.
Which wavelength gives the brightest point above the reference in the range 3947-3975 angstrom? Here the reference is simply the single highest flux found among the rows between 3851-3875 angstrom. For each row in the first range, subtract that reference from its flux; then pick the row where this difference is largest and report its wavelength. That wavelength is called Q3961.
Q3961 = 3969 angstrom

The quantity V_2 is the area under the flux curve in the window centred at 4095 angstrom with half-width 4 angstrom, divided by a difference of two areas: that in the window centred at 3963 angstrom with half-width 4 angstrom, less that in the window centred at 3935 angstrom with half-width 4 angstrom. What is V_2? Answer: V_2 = 5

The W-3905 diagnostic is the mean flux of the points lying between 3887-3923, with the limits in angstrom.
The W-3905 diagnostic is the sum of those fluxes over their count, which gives 7.7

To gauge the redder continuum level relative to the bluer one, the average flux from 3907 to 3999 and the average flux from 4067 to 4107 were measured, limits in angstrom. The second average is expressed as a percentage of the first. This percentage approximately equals 94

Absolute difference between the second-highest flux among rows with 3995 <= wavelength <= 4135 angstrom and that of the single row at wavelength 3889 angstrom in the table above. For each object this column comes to 1.68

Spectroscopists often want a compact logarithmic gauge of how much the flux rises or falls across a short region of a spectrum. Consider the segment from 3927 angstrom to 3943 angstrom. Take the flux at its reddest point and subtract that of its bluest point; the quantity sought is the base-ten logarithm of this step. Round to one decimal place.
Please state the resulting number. -0.4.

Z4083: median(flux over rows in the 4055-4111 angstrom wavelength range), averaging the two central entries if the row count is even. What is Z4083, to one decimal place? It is 6.4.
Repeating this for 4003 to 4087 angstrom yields 6.3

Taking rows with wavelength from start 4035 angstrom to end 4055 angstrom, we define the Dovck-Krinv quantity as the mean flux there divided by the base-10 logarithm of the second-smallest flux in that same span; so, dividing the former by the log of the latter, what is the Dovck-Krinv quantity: 7.9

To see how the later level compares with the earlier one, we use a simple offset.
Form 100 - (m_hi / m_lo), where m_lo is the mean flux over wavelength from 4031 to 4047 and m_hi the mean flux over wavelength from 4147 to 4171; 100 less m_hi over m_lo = 99.1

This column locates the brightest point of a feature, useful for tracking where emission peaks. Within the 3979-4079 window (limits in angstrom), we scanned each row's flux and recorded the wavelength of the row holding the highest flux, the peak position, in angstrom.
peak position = 3989 angstrom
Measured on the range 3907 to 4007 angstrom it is 3969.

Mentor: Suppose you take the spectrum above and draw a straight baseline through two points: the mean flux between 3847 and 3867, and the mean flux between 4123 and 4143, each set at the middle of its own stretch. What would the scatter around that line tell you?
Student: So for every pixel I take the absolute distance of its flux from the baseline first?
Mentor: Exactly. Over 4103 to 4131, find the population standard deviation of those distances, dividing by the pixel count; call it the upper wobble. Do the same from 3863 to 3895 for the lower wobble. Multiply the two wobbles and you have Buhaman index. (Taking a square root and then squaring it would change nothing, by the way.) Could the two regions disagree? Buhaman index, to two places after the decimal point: 0.32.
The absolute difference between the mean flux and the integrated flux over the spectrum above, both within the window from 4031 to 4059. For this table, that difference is 167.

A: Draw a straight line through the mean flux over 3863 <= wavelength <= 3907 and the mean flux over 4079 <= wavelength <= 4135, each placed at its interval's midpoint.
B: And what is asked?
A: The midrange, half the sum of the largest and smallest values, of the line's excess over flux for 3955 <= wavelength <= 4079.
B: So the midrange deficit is 0.3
